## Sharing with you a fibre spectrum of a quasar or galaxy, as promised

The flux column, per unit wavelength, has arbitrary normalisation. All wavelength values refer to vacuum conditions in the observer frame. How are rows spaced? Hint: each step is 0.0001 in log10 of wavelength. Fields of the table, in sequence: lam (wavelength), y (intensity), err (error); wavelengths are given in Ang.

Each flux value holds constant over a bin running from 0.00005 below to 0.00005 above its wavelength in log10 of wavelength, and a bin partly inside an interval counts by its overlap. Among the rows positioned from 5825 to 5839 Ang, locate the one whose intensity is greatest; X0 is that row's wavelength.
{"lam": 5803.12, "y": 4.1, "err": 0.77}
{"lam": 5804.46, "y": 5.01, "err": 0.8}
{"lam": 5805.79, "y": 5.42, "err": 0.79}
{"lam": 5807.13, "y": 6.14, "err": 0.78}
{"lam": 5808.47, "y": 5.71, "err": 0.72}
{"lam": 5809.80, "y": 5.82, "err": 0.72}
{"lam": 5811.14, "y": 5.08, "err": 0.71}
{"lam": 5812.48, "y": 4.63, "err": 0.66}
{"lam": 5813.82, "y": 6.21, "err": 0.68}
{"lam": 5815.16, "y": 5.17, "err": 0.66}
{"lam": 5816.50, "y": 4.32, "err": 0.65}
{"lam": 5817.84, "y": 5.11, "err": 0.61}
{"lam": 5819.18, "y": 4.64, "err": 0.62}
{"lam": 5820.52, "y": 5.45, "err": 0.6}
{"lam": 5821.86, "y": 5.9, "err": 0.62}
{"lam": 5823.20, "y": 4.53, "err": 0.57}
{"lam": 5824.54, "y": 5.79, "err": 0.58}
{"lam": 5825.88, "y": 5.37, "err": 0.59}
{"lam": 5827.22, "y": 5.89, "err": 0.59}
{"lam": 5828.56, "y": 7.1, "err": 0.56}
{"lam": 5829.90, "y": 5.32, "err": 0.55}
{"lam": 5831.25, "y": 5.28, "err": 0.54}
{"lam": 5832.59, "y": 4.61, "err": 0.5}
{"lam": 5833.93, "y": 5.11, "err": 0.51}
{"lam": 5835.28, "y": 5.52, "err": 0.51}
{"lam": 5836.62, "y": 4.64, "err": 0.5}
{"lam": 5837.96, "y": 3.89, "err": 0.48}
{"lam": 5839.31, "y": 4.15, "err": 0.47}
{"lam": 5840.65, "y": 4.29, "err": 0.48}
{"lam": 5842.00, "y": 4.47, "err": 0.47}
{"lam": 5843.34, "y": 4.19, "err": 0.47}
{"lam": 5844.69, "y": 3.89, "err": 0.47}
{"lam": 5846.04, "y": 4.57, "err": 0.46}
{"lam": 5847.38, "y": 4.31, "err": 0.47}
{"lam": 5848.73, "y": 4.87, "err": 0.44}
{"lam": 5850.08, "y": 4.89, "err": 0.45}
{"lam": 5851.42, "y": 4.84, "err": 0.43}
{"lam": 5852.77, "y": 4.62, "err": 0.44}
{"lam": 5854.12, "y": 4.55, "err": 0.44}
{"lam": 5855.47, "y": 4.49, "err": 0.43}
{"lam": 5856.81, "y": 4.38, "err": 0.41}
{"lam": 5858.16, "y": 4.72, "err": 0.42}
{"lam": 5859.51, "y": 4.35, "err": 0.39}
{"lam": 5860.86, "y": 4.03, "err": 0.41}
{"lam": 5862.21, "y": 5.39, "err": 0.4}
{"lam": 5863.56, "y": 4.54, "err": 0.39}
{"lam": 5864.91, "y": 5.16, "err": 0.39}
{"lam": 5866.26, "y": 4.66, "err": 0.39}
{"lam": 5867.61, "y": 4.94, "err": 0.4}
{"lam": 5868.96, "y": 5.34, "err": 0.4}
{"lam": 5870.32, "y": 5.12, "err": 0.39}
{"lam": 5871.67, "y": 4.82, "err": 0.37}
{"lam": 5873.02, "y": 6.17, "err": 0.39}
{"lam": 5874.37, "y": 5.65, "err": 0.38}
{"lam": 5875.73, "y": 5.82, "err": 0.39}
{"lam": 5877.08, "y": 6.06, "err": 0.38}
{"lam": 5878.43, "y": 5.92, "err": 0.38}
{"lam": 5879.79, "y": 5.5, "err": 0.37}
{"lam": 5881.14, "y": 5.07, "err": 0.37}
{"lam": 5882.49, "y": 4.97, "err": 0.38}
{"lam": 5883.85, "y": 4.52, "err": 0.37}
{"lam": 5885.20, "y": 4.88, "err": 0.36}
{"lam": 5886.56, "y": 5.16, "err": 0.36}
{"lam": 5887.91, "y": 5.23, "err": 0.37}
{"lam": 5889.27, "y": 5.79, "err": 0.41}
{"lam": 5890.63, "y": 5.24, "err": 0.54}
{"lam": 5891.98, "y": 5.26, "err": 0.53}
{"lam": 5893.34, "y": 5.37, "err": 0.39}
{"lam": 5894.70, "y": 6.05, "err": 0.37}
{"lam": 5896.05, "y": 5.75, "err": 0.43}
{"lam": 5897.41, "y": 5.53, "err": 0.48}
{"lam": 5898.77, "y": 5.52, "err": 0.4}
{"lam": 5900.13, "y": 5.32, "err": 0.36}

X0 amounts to 5828.56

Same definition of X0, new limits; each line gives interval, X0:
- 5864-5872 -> 5868.96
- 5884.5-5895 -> 5894.70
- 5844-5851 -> 5850.08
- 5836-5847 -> 5836.62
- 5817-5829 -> 5828.56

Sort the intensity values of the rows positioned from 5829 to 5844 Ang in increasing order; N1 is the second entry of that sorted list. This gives 4.15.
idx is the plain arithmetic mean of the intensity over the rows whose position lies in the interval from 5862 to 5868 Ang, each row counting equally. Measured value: 4.9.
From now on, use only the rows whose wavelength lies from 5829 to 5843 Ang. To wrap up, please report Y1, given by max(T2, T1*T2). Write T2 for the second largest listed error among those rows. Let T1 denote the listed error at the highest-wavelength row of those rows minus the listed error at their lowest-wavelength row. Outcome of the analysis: 0.540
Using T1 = -0.080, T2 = 0.540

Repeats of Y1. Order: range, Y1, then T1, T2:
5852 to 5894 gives 0.530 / -0.050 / 0.530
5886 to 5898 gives 0.530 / 0.120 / 0.530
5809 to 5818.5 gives 0.710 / -0.110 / 0.710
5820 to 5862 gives 0.600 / -0.190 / 0.600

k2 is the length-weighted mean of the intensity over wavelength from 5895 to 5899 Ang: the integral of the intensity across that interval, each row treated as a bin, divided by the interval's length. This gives 5.7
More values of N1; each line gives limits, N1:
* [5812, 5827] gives 4.53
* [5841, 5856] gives 4.19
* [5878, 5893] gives 4.88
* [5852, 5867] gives 4.35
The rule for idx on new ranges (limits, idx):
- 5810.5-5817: 5.1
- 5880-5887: 4.9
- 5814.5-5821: 4.9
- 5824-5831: 5.9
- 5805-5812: 5.6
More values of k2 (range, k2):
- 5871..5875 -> 5.6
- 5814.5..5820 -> 4.8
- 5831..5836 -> 5.1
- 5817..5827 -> 5.3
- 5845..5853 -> 4.7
